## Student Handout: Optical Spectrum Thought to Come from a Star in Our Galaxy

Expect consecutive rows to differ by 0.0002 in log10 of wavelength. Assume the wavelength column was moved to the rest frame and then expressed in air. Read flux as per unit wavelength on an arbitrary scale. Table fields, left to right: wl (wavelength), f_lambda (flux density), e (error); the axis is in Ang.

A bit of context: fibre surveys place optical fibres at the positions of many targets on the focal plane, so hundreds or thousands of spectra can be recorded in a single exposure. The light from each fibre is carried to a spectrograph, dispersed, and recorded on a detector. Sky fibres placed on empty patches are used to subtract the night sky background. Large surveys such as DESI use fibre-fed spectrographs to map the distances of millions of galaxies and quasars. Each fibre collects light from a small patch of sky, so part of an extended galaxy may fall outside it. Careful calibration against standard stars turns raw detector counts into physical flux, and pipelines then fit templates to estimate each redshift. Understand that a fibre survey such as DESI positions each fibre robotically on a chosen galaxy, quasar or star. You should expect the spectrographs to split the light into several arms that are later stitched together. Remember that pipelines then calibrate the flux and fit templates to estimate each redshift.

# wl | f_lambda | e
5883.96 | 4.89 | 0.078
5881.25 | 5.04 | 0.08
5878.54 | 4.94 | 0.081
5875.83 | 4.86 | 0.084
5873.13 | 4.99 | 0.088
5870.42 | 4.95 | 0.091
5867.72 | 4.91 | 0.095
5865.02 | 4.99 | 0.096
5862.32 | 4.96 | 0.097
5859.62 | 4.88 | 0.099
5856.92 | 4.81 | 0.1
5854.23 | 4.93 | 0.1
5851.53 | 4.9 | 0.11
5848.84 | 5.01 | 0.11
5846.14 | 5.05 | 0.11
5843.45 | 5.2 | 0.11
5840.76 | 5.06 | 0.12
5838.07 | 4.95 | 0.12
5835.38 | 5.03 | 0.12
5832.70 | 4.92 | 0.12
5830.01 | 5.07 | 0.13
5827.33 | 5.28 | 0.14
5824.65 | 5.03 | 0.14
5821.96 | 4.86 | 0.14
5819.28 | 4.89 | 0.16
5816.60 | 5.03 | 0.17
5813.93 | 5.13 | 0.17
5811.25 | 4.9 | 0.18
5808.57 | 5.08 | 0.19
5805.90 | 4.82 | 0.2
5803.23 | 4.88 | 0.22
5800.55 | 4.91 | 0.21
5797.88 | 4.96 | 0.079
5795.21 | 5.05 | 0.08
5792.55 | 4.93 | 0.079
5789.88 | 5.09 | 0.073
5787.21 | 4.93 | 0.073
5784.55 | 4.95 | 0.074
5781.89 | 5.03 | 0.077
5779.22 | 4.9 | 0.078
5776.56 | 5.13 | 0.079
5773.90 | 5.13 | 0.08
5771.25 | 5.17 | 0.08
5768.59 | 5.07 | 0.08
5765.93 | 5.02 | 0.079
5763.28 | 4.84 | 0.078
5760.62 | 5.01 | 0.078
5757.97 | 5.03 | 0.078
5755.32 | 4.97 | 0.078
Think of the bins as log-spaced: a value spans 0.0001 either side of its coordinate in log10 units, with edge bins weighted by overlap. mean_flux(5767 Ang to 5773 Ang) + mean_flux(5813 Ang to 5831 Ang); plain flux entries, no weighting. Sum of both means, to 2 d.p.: 10.16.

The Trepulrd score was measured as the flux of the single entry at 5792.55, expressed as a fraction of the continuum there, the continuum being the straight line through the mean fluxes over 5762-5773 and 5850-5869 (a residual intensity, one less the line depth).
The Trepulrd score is 0.99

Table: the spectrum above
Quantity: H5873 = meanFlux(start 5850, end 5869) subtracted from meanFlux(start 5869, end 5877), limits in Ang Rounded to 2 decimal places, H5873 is 0.02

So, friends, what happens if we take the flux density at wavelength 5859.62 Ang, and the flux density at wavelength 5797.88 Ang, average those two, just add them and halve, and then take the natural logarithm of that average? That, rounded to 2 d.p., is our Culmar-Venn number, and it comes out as 1.59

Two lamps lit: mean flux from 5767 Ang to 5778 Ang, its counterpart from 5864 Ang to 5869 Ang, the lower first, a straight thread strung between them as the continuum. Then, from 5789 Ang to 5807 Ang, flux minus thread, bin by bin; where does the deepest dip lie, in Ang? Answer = 5805.90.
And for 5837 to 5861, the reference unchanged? 5856.92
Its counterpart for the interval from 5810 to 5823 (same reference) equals 5821.96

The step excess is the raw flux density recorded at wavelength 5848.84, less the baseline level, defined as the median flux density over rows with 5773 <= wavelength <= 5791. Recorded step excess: -0.02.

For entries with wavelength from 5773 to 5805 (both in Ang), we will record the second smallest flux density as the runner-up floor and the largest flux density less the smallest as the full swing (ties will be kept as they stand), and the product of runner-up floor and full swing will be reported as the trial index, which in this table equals 1.2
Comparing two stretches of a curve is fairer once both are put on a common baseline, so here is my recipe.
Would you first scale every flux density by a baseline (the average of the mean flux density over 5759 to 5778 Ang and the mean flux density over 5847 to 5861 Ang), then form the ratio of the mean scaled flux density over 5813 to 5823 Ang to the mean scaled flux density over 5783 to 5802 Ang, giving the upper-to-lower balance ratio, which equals 1.00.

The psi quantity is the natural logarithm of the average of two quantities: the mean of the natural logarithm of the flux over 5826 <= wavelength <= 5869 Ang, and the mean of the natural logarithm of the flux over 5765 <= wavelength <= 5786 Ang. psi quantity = 0.479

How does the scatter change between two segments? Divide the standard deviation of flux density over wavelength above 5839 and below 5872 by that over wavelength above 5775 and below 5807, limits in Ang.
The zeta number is 1.11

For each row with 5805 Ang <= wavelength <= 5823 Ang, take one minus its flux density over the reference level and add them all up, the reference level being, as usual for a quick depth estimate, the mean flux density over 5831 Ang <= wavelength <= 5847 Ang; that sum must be 0.11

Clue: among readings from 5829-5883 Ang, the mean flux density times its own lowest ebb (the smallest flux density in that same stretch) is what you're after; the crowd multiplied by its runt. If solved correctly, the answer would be 23.9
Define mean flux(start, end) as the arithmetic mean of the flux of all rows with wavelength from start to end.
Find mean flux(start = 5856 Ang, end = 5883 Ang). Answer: 4.93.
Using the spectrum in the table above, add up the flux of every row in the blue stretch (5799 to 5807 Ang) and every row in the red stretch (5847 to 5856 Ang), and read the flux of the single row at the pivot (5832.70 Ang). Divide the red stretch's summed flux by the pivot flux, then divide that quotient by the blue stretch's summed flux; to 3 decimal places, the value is 0.206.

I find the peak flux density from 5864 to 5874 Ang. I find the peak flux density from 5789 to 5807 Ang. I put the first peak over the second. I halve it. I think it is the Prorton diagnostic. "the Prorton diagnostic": 0.490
